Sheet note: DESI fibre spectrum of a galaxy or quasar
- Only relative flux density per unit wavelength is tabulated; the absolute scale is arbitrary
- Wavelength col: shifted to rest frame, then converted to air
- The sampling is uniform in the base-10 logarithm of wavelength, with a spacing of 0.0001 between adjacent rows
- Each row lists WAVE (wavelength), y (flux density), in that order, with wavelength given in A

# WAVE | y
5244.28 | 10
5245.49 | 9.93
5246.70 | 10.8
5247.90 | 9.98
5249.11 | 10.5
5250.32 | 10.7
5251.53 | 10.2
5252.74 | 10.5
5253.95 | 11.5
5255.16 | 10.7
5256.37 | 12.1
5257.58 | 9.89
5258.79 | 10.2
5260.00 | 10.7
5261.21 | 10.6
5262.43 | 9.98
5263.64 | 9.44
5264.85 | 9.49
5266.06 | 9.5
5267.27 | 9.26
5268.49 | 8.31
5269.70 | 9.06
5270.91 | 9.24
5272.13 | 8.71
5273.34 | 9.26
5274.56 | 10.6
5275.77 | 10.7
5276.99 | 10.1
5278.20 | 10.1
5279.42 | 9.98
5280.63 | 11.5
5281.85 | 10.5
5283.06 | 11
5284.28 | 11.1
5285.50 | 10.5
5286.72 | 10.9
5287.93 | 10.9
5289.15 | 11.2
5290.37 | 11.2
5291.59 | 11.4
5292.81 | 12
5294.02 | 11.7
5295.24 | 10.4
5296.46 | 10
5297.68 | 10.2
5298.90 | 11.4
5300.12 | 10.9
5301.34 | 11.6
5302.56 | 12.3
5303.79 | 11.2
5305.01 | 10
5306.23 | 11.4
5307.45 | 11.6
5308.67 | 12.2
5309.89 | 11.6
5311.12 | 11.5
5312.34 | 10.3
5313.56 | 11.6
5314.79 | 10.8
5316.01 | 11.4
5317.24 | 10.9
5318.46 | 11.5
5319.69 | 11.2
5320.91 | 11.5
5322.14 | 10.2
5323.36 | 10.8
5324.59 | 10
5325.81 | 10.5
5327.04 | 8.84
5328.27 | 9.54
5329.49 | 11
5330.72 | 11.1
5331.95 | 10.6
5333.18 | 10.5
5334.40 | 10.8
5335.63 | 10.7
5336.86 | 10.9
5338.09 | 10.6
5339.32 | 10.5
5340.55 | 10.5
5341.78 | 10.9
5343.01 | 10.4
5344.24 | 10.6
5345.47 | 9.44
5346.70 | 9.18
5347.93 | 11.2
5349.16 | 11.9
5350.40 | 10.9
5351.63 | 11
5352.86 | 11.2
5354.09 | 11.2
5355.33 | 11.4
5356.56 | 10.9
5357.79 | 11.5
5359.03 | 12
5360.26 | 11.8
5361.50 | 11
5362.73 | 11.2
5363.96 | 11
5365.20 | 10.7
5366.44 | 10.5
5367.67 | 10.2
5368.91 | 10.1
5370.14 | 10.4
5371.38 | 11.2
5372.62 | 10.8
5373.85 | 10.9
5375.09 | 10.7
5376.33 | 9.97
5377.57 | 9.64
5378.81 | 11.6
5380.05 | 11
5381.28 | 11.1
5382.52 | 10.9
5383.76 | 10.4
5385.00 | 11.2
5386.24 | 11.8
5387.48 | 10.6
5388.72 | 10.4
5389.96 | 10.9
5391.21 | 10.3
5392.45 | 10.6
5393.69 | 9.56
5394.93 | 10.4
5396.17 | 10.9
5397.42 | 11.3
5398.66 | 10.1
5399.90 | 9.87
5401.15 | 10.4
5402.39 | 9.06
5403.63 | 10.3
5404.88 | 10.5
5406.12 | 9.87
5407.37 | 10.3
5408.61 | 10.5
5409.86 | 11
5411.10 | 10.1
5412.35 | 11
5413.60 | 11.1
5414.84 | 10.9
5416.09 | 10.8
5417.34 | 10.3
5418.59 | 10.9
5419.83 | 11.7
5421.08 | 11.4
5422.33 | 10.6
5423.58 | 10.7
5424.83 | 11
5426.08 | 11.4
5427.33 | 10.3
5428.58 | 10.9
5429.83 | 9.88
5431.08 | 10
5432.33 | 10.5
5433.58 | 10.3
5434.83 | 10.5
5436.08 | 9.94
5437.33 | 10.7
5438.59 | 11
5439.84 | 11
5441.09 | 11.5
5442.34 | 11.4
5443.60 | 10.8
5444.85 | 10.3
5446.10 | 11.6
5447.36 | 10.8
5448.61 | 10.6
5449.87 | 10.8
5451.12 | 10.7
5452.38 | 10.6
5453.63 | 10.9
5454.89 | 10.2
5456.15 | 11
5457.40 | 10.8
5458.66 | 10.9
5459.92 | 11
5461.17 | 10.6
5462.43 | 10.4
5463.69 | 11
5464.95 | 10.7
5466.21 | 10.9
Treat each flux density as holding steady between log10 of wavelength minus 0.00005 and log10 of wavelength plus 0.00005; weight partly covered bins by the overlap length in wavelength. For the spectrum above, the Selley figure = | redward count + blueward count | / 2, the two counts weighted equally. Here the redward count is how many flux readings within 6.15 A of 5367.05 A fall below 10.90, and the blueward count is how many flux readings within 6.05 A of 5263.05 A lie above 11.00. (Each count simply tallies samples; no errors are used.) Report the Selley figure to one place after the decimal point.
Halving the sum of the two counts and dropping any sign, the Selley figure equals 3.0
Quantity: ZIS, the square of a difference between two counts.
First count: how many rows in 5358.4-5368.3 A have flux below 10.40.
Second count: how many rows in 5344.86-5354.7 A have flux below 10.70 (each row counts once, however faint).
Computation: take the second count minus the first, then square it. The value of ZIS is 1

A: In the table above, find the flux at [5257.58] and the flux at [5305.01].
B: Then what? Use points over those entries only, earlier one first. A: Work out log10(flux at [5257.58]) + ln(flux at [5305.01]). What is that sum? 3.30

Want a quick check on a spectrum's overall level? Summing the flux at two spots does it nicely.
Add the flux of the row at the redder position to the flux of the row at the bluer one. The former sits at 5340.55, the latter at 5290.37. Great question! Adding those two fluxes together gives 21.7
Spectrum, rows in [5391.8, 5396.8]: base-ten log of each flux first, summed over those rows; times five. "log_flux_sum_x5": 20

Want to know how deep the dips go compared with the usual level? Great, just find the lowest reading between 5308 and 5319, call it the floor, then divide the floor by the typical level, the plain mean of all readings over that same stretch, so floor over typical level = 0.91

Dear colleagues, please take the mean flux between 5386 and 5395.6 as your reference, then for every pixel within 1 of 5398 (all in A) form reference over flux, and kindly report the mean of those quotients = 0.99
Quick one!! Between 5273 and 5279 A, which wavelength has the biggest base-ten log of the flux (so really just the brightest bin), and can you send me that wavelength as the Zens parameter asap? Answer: 5275.77 A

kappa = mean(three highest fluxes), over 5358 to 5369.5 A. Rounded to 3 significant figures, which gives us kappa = 11.7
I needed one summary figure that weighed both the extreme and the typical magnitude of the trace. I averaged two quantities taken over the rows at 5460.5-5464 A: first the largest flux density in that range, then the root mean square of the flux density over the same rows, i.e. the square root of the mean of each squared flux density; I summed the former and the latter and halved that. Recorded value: 10.8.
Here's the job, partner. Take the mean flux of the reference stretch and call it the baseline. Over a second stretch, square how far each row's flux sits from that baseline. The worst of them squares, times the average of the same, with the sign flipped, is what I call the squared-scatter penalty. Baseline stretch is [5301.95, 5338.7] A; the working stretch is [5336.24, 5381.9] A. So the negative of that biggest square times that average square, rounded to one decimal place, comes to -1.2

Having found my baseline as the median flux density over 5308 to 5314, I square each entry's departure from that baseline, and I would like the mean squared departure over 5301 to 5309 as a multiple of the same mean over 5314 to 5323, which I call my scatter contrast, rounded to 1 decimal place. 1.1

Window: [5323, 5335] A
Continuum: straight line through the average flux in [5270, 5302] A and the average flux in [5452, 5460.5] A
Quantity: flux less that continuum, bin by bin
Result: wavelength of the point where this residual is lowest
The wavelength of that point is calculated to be 5327.04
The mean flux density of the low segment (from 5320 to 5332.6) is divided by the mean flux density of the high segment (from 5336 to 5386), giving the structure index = 0.96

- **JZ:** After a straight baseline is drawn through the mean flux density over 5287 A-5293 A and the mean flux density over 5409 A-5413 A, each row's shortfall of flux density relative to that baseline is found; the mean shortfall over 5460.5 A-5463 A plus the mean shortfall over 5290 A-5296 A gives -0.1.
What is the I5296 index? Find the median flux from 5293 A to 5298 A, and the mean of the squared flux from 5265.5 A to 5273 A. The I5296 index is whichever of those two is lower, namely 10.3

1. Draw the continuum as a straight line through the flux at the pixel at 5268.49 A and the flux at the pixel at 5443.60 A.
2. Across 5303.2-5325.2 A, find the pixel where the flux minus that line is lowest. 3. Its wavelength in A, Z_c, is 5324.59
